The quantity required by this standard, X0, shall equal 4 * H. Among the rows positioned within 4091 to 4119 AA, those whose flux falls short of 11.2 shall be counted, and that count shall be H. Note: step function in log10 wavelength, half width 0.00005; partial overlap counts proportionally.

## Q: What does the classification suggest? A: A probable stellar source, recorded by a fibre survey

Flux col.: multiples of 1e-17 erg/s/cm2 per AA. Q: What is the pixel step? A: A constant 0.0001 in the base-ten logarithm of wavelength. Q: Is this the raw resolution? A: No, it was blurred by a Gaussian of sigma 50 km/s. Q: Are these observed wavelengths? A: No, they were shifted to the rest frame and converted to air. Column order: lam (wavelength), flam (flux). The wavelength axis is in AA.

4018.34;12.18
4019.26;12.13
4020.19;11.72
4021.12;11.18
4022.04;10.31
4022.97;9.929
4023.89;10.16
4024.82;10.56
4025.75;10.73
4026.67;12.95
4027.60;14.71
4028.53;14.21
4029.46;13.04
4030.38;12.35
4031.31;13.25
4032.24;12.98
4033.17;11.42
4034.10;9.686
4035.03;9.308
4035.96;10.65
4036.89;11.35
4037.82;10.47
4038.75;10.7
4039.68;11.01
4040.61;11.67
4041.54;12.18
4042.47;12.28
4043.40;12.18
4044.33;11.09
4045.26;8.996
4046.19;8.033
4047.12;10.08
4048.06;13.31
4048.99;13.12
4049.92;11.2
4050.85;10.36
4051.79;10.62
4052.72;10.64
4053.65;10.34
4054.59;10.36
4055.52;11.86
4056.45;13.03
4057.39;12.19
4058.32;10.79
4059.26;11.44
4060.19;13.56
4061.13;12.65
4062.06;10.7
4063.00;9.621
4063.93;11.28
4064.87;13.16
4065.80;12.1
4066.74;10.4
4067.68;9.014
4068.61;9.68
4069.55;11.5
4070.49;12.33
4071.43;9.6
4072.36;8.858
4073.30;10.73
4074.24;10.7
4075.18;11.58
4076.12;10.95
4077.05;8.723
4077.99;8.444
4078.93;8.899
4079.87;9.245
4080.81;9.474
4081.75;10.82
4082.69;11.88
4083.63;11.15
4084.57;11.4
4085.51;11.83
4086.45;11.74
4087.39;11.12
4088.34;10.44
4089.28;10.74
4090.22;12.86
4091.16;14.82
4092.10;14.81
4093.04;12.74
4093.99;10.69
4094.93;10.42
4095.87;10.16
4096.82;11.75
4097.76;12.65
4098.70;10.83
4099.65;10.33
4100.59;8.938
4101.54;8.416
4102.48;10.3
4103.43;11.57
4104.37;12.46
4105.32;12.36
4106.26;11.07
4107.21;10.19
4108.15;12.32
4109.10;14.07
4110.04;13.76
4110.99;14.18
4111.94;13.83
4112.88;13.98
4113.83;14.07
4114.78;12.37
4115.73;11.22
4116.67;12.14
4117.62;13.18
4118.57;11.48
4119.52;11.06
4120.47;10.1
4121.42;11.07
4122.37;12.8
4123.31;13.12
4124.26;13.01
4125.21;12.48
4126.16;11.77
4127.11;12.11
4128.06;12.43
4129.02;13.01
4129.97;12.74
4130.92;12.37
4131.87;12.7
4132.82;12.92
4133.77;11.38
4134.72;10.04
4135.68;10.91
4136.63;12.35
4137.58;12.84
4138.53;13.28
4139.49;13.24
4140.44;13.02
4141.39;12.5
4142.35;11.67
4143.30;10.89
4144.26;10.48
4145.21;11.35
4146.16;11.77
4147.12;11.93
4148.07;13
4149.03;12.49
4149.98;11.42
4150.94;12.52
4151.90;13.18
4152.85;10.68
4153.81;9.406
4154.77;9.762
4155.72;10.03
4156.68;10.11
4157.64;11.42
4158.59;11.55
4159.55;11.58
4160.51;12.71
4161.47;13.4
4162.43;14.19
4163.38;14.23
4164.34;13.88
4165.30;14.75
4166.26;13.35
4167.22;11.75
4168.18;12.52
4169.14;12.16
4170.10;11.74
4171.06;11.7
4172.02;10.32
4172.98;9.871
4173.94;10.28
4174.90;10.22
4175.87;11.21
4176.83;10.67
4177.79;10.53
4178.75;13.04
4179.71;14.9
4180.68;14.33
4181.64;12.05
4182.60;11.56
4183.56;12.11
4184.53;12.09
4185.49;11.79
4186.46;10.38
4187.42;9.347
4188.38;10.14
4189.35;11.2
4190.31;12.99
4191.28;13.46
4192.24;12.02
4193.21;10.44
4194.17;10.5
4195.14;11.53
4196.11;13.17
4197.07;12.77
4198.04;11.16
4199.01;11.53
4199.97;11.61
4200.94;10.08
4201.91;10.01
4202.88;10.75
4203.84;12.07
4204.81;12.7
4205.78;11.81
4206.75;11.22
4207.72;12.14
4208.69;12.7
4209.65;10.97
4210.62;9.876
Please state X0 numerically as 40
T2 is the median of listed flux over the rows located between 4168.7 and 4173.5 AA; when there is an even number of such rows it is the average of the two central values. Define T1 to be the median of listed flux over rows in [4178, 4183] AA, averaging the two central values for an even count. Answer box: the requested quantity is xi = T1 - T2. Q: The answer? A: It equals 1.3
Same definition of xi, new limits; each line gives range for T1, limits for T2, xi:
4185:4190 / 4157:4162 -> -1.2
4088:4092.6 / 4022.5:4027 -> 2.3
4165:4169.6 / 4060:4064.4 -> 1.2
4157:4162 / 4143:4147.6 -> 0.2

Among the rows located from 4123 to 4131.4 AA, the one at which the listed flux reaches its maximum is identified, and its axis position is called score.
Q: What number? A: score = 4123.31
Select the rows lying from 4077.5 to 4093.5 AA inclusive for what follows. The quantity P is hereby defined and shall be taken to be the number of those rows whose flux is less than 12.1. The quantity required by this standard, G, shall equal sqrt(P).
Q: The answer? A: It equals 3.6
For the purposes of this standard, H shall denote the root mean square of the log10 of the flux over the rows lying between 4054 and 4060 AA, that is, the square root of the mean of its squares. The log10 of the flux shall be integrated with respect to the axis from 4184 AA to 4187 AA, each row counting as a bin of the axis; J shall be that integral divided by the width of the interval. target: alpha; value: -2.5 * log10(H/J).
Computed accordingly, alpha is -0.011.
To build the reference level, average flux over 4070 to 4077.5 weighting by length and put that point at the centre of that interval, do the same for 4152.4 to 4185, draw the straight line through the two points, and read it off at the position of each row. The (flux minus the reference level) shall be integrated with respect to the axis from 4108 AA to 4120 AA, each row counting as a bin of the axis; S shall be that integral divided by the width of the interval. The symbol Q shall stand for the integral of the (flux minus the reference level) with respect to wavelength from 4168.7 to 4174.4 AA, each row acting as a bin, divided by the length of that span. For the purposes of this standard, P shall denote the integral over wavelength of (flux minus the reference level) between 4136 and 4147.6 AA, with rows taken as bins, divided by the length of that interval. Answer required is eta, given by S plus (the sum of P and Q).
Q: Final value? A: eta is 1.5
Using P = 0.6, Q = -0.9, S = 1.9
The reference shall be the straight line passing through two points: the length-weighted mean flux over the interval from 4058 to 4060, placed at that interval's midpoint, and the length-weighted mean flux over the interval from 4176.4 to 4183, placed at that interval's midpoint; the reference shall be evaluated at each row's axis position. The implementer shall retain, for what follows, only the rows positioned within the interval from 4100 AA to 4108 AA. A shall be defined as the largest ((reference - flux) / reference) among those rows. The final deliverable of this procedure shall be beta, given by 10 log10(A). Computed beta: -5.4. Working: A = 0.288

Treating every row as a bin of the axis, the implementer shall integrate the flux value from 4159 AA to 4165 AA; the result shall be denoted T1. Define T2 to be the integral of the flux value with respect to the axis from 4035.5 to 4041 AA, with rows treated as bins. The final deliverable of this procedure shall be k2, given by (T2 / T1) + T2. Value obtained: 61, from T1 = 80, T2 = 60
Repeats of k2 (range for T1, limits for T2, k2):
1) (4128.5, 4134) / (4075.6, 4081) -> 51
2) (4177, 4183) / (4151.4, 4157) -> 60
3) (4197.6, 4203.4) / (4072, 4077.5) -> 58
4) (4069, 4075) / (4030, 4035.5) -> 64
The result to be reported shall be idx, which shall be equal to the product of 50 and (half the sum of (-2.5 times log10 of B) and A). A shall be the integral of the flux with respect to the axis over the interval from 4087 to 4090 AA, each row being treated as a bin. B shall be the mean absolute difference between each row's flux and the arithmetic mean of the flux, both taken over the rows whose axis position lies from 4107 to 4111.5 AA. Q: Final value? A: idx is 811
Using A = 33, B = 1.3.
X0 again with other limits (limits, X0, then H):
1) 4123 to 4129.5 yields 0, 0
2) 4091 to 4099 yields 16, 4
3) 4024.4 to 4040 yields 32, 8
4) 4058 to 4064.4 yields 12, 3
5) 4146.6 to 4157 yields 20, 5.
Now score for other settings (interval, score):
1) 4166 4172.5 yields 4166.26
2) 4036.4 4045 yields 4042.47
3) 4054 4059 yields 4056.45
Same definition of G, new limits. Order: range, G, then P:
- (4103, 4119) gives 2.2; 5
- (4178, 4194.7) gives 3.3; 11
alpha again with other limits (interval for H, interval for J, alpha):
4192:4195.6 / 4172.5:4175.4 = -0.045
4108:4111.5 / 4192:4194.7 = -0.097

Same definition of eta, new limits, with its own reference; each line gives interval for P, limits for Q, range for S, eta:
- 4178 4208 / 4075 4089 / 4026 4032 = 3.0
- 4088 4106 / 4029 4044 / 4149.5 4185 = 2.4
